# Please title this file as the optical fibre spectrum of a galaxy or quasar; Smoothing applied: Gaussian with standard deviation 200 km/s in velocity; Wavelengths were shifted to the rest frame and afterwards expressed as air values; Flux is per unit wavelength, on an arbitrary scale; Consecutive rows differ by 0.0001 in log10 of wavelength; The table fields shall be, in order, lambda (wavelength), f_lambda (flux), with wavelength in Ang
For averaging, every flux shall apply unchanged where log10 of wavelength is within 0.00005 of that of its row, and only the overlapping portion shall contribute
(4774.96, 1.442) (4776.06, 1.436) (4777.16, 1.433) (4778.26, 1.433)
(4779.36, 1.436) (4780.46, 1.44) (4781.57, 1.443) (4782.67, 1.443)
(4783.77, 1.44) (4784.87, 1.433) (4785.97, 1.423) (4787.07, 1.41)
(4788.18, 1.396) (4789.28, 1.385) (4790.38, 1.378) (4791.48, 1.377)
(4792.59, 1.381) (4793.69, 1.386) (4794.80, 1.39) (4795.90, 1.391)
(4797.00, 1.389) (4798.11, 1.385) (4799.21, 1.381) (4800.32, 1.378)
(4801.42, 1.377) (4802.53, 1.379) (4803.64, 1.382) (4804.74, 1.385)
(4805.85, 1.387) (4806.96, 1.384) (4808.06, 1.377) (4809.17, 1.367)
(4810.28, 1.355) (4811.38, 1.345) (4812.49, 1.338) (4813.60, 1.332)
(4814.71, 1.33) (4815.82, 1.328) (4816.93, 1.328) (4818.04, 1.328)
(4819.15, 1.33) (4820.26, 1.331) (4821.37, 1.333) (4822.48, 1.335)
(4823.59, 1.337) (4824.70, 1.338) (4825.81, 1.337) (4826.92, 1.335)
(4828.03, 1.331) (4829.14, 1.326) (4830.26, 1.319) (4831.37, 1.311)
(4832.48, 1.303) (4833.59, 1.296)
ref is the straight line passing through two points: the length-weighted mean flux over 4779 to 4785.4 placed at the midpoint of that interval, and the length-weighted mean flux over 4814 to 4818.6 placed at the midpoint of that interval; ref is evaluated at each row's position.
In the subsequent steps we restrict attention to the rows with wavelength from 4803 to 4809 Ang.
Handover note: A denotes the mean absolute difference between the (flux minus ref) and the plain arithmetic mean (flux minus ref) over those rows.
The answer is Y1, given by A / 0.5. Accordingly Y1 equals 0.008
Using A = 0.0039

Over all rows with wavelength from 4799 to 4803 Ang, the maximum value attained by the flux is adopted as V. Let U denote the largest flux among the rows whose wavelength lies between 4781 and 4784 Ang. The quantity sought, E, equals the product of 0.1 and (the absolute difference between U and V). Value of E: 0.0062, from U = 1.443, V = 1.381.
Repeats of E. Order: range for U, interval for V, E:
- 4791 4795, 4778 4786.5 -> 0.0053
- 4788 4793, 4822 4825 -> 0.0058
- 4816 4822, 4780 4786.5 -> 0.0110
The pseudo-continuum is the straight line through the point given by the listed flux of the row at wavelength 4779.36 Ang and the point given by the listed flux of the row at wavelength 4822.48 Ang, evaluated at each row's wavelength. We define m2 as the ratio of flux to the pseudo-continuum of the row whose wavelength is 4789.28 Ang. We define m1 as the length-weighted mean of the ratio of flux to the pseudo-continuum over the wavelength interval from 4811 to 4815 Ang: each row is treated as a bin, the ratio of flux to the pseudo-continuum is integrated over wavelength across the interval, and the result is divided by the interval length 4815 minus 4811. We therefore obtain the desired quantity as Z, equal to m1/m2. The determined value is 1.00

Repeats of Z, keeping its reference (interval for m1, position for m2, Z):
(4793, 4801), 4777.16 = 1.00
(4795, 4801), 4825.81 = 0.99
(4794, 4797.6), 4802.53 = 1.00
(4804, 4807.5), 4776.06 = 1.01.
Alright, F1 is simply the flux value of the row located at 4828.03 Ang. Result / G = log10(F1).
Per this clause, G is 0.12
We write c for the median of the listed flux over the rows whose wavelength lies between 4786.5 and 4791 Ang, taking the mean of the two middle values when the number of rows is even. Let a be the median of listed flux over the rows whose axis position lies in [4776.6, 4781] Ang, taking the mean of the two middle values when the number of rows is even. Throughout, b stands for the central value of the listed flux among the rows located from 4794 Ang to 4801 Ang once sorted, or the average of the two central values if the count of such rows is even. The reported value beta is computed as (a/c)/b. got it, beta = 0.74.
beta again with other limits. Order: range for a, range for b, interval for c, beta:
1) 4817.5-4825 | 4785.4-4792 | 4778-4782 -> 0.67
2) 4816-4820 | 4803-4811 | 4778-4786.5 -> 0.67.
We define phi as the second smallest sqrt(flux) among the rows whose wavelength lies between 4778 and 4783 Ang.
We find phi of 1.20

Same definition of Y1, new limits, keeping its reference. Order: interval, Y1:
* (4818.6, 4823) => 0.011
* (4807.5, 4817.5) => 0.015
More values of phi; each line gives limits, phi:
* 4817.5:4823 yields 1.15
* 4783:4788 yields 1.19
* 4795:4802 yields 1.17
